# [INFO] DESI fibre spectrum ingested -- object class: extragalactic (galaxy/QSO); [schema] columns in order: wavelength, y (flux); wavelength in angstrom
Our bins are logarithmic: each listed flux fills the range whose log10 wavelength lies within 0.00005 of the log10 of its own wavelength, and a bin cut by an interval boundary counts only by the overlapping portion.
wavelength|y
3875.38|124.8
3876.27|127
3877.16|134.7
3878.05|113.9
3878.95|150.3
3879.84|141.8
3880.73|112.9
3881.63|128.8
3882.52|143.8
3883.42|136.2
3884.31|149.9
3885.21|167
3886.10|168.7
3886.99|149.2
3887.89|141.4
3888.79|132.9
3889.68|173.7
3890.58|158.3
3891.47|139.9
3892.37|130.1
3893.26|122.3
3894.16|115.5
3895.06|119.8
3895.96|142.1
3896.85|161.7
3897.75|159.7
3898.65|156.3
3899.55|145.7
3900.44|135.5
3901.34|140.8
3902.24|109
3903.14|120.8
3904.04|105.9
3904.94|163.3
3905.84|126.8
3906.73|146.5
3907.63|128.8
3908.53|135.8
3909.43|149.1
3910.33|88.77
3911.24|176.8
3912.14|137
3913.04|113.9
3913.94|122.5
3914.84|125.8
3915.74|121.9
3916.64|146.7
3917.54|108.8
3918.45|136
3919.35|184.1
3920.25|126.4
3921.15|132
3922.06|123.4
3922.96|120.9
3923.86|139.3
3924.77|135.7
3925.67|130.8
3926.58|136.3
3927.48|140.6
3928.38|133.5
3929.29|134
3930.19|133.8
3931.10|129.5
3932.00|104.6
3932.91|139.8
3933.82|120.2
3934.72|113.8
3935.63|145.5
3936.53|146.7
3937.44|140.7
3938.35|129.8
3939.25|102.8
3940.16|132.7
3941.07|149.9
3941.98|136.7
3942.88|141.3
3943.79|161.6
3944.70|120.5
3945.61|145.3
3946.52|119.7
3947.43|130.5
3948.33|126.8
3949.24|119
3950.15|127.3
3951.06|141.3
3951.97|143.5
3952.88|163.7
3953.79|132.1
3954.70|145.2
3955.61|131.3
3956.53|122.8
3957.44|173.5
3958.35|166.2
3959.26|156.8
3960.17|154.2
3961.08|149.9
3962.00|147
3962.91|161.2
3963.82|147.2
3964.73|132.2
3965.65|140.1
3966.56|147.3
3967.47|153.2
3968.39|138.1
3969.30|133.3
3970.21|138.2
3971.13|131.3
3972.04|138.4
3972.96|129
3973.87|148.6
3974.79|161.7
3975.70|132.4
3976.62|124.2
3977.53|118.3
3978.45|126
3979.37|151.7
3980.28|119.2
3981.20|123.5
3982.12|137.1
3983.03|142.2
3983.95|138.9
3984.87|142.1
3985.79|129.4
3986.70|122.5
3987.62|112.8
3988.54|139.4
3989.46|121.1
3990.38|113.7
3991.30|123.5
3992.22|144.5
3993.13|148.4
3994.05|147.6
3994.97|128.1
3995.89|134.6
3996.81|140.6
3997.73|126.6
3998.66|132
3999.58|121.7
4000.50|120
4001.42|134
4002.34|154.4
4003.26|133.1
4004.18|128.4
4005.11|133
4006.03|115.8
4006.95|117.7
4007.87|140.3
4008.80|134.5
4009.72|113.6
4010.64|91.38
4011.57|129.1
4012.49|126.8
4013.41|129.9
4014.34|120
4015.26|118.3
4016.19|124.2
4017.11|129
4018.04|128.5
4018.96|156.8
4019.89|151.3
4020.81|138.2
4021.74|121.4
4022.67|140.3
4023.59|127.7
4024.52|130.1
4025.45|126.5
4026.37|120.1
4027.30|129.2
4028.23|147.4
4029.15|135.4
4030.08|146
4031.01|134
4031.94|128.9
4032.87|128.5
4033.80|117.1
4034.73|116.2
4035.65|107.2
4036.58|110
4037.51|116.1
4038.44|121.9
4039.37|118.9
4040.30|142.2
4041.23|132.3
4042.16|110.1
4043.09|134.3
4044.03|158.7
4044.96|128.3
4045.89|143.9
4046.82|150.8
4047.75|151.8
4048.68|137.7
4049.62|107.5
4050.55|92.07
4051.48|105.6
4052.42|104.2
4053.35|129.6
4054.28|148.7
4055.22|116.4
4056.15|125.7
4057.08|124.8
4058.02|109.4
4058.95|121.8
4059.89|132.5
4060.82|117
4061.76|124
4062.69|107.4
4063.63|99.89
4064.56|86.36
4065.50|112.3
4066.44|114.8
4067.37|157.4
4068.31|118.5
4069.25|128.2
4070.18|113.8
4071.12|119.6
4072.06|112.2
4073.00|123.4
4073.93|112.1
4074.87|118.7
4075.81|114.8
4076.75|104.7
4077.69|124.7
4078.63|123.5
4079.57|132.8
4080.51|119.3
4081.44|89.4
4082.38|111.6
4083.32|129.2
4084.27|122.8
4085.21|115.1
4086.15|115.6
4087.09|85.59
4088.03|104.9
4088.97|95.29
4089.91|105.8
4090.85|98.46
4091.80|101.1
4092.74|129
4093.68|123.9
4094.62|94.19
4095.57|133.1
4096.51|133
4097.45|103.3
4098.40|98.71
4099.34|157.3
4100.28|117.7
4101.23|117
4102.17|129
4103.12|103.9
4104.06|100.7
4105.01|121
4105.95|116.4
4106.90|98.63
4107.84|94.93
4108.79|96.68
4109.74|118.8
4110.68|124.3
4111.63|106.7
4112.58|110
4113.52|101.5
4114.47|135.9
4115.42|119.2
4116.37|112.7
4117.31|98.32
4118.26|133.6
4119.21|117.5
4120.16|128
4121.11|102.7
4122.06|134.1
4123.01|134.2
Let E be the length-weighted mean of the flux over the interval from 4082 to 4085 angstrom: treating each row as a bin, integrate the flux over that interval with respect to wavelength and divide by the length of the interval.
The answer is 121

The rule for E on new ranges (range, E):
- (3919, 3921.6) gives 146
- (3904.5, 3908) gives 142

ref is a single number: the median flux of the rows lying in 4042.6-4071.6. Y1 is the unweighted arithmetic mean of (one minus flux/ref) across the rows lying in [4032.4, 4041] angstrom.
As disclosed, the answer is 0.02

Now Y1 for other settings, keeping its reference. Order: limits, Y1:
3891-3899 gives -0.14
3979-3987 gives -0.10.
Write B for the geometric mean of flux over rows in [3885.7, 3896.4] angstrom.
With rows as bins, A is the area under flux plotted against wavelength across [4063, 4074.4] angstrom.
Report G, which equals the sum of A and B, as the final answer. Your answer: 1467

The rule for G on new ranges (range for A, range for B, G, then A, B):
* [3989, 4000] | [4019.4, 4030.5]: 1585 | 1451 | 134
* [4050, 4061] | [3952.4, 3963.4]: 1459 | 1309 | 150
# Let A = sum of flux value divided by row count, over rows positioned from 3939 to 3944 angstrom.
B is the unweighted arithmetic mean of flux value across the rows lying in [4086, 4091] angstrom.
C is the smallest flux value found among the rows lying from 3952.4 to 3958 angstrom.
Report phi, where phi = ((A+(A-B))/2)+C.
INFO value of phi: 210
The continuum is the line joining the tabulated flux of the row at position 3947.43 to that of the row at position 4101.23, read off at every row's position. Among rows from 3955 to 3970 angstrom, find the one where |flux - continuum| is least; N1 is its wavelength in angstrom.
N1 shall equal 3955.61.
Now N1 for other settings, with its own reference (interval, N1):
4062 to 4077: 4071.12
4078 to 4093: 4080.51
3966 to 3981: 3972.96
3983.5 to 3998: 3997.73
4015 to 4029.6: 4016.19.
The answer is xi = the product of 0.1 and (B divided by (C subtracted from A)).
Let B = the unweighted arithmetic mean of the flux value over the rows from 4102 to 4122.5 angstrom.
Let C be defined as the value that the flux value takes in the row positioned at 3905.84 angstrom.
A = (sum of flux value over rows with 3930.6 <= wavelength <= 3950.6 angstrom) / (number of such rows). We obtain 2.6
